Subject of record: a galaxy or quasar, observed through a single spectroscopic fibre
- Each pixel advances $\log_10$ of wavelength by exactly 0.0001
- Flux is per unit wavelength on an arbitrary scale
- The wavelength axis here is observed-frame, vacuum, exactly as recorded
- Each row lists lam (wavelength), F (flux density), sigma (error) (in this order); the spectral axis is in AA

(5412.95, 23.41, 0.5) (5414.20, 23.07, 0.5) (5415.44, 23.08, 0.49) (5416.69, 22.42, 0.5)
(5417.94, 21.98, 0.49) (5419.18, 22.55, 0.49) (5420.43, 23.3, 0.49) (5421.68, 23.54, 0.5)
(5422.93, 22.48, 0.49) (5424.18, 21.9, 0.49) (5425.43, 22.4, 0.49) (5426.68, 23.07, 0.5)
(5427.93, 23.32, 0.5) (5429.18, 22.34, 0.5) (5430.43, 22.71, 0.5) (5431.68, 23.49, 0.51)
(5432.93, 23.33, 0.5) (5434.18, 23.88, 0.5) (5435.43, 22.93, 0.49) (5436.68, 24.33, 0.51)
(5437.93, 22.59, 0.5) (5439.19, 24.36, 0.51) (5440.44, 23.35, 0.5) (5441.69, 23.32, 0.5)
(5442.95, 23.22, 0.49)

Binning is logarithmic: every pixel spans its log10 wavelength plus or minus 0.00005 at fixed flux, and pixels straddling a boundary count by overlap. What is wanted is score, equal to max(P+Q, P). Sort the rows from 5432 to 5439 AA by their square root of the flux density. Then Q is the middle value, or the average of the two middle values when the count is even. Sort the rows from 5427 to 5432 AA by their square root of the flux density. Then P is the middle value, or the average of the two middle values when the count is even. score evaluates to 9.63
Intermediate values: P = 4.80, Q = 4.83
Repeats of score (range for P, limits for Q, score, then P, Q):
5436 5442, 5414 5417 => 9.64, 4.83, 4.80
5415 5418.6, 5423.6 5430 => 9.47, 4.73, 4.73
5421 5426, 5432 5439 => 9.57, 4.74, 4.83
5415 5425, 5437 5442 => 9.58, 4.74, 4.83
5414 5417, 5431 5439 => 9.64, 4.80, 4.84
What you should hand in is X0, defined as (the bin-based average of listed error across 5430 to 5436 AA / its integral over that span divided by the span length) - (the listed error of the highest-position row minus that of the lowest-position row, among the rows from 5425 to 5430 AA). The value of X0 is 0.490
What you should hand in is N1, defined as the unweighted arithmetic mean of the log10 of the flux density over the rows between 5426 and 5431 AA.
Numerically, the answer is 1.36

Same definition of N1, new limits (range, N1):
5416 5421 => 1.35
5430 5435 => 1.37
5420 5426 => 1.36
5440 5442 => 1.37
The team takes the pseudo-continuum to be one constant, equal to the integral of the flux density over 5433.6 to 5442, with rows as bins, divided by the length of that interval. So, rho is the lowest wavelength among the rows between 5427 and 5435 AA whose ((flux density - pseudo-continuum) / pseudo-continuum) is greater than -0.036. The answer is 5427.93 AA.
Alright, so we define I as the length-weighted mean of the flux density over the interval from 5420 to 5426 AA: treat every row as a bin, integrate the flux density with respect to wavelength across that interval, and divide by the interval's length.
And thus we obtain 22.7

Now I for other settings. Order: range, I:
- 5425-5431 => 22.8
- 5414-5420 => 22.6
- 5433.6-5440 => 23.6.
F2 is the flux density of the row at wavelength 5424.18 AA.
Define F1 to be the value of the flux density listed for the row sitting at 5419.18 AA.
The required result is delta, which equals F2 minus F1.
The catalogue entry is -0.65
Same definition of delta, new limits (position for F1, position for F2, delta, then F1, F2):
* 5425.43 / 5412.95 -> 1.01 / 22.4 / 23.41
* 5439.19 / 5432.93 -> -1.03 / 24.36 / 23.33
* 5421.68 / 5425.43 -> -1.14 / 23.54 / 22.4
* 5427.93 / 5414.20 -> -0.25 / 23.32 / 23.07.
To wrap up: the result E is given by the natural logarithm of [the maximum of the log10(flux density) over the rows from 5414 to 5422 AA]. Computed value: 0.316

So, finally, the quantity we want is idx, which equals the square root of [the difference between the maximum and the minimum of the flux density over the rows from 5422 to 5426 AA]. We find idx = 0.8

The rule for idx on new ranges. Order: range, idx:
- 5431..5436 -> 1.0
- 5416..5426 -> 1.3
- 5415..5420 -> 1.0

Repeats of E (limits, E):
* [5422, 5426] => 0.301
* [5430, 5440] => 0.327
